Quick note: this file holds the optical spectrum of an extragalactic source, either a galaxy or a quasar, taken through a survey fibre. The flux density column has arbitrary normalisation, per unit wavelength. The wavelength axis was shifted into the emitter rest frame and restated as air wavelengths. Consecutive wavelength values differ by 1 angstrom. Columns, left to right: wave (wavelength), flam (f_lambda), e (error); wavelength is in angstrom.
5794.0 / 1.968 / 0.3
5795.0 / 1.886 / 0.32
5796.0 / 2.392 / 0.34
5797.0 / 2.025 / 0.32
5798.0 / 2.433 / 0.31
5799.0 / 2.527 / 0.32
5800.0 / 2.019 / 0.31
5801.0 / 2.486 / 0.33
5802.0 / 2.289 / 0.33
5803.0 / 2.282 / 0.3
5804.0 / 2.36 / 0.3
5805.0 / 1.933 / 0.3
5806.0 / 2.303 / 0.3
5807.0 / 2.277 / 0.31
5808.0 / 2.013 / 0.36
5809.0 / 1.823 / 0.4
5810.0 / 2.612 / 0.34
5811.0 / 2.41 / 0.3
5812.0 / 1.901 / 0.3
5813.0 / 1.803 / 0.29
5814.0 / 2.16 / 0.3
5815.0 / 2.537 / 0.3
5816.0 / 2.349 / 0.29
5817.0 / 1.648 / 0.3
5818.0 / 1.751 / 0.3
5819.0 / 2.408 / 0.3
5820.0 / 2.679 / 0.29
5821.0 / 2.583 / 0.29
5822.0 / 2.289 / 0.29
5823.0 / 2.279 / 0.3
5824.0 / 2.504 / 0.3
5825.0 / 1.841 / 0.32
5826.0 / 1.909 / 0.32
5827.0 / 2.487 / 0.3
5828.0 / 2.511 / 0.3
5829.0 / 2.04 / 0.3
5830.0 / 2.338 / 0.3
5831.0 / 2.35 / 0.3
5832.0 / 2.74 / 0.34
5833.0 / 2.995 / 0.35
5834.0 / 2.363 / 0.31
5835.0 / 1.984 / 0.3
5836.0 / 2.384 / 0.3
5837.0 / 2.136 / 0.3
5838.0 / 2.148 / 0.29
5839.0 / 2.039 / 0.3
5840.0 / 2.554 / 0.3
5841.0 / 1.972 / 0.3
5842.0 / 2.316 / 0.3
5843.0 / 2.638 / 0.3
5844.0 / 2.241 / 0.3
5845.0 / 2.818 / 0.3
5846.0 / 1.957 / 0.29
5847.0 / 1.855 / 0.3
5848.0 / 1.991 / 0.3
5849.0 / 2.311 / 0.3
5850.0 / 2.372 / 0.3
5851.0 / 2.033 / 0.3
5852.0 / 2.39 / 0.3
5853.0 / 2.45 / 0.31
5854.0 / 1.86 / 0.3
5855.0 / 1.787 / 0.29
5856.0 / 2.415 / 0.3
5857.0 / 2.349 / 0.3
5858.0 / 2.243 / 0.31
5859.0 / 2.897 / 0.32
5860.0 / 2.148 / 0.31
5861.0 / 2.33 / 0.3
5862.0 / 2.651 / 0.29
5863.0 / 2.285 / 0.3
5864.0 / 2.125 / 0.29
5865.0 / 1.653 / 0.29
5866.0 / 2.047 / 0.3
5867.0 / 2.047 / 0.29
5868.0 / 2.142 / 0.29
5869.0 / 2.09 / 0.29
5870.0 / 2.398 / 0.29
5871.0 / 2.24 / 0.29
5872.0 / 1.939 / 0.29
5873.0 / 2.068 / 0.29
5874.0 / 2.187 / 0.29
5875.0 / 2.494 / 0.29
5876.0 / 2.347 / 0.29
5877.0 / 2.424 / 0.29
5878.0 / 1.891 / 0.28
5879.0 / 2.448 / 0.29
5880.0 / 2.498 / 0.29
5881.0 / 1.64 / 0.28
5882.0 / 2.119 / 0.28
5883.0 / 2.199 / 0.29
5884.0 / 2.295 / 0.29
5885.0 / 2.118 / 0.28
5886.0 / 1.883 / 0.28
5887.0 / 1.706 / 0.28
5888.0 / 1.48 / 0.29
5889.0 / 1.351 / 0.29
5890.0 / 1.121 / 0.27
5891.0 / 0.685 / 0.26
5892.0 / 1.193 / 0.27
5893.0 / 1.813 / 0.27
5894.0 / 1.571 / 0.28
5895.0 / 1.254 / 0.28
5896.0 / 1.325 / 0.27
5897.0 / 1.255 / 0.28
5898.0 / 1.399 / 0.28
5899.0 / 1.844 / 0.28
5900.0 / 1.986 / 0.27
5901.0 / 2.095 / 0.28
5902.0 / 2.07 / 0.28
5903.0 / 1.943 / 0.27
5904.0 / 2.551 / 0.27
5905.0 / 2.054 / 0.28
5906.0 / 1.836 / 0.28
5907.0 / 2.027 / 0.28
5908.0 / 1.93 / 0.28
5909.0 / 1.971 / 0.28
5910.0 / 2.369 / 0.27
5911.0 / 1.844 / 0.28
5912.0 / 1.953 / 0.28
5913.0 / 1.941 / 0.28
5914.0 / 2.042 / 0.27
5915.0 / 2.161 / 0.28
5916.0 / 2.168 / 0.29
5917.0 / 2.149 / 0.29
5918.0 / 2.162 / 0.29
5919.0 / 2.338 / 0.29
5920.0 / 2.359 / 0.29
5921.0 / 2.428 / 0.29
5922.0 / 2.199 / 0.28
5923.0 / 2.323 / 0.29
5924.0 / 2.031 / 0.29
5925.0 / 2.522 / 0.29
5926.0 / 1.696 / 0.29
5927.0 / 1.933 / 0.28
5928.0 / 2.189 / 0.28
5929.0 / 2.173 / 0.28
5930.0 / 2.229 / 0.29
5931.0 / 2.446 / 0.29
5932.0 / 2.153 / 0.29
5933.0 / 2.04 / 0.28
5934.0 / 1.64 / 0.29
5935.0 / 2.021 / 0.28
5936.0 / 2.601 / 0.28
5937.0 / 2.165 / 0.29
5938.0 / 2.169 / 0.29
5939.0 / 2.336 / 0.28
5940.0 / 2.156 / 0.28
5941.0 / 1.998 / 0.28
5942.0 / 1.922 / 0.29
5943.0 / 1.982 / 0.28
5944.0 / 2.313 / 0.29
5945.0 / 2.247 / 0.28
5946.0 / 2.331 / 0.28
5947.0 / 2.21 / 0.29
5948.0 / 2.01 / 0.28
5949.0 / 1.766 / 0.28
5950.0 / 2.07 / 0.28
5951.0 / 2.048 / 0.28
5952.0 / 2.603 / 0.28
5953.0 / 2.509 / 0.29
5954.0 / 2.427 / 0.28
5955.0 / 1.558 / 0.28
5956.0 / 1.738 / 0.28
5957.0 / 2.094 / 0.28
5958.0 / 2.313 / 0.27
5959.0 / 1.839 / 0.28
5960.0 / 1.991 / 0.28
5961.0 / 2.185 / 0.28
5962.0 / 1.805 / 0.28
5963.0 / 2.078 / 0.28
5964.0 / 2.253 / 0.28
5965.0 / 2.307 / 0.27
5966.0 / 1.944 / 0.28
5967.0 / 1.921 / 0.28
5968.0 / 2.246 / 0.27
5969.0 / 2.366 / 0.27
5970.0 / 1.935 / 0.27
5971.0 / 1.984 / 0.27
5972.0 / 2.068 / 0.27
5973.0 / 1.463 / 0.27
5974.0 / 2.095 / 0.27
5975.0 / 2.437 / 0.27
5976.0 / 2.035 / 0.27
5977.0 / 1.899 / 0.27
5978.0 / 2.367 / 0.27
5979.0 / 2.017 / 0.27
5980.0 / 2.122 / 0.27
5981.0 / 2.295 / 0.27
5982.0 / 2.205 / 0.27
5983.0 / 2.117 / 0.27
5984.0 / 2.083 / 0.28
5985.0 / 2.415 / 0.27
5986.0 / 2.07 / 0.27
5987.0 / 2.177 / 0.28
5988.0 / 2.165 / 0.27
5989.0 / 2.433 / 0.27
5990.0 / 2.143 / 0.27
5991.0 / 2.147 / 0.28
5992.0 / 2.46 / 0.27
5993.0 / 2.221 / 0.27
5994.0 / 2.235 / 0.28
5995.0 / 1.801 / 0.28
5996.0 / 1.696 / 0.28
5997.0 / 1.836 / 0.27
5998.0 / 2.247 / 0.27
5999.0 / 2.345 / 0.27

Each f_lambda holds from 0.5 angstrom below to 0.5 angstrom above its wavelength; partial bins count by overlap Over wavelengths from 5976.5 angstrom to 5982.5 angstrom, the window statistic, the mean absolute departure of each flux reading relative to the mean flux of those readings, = 0.138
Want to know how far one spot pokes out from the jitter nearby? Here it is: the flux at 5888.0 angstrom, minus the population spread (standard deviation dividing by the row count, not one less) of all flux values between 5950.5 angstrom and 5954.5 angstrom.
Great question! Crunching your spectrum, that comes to 1.3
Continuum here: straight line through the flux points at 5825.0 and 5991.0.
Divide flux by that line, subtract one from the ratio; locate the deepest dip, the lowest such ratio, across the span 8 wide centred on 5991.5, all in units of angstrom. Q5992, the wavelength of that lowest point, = 5995.0 angstrom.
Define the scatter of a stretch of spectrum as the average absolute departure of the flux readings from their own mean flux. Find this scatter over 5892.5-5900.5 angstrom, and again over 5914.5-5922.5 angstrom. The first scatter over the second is 2.5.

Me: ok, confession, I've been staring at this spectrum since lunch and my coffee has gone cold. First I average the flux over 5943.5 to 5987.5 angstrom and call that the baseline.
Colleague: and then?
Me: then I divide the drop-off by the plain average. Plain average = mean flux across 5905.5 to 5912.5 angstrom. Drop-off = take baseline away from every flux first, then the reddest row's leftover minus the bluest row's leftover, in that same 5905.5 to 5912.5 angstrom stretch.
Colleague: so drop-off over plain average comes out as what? 0.06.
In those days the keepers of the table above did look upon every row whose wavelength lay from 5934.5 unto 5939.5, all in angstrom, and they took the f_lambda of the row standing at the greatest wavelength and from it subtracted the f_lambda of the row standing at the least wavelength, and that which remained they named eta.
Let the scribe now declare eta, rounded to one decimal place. 0.3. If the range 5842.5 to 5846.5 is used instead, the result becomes -0.7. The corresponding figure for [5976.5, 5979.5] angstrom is 0.1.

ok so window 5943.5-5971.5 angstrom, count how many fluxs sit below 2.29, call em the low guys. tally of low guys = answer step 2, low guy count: 20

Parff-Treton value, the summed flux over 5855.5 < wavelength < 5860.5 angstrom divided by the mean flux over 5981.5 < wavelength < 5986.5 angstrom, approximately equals 5.5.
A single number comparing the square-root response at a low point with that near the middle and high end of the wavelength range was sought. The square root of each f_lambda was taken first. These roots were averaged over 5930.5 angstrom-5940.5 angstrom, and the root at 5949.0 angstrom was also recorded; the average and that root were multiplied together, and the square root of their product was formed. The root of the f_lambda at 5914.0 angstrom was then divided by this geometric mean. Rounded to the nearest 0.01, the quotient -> 1.02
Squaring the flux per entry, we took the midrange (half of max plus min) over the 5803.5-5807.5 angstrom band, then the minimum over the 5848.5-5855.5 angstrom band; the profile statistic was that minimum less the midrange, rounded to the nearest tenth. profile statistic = -1.5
